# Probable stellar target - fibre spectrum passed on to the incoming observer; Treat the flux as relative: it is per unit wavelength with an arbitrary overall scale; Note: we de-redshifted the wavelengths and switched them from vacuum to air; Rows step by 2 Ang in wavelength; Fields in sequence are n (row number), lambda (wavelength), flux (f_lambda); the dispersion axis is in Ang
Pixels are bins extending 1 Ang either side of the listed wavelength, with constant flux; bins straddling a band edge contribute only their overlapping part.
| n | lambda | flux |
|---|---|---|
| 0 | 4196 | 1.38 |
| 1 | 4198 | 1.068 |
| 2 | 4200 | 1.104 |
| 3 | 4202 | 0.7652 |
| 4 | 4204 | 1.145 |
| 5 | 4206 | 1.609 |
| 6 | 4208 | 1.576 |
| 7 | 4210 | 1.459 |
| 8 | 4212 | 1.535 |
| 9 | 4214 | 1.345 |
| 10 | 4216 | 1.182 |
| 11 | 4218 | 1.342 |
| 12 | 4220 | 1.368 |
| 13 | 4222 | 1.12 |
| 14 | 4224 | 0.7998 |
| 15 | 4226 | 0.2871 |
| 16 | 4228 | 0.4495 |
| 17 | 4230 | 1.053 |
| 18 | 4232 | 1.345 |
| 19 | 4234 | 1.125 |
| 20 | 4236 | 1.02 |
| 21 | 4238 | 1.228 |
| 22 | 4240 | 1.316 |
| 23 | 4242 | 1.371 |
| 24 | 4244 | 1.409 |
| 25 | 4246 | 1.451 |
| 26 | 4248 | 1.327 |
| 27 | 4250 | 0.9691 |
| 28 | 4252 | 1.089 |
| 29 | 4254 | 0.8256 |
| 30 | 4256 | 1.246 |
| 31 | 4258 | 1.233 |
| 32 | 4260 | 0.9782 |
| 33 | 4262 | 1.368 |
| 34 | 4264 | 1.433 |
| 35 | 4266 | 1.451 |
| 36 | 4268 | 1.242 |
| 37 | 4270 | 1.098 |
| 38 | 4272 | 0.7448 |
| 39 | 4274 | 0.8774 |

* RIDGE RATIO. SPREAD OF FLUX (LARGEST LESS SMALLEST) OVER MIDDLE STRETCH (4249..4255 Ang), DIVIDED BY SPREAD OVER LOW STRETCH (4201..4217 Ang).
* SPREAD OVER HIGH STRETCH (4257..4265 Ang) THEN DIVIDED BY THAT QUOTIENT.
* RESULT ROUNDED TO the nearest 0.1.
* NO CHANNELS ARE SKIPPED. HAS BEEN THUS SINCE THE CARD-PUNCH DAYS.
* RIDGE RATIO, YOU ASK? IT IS 1.5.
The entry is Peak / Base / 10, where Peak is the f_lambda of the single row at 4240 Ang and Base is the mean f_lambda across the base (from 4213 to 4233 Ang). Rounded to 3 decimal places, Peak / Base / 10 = 0.128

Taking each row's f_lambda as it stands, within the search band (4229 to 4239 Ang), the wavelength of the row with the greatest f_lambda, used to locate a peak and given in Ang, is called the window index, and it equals 4232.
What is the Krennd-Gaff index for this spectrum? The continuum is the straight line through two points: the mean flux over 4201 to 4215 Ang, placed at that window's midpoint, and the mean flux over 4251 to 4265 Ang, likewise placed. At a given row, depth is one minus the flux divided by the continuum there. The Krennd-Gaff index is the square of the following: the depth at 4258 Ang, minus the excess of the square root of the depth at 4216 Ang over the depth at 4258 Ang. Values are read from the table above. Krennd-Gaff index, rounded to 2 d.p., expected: 0.19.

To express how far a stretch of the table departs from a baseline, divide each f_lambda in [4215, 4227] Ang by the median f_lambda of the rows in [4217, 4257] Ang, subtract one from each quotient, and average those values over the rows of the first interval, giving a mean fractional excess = -0.14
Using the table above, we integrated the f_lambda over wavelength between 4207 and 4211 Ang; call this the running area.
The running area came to 6.1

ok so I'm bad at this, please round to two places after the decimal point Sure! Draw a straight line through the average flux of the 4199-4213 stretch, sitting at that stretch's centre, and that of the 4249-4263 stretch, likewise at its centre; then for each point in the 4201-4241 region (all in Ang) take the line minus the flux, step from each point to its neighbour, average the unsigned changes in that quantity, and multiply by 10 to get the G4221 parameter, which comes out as 2.30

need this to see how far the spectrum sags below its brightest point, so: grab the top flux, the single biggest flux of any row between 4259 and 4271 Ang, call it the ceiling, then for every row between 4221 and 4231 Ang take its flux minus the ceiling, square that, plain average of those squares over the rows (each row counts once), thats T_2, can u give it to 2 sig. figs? 0.61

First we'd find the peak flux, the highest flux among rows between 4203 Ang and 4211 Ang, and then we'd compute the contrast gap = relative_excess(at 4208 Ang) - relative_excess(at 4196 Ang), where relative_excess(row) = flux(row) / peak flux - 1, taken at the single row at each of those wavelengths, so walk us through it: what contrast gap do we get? 0.12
